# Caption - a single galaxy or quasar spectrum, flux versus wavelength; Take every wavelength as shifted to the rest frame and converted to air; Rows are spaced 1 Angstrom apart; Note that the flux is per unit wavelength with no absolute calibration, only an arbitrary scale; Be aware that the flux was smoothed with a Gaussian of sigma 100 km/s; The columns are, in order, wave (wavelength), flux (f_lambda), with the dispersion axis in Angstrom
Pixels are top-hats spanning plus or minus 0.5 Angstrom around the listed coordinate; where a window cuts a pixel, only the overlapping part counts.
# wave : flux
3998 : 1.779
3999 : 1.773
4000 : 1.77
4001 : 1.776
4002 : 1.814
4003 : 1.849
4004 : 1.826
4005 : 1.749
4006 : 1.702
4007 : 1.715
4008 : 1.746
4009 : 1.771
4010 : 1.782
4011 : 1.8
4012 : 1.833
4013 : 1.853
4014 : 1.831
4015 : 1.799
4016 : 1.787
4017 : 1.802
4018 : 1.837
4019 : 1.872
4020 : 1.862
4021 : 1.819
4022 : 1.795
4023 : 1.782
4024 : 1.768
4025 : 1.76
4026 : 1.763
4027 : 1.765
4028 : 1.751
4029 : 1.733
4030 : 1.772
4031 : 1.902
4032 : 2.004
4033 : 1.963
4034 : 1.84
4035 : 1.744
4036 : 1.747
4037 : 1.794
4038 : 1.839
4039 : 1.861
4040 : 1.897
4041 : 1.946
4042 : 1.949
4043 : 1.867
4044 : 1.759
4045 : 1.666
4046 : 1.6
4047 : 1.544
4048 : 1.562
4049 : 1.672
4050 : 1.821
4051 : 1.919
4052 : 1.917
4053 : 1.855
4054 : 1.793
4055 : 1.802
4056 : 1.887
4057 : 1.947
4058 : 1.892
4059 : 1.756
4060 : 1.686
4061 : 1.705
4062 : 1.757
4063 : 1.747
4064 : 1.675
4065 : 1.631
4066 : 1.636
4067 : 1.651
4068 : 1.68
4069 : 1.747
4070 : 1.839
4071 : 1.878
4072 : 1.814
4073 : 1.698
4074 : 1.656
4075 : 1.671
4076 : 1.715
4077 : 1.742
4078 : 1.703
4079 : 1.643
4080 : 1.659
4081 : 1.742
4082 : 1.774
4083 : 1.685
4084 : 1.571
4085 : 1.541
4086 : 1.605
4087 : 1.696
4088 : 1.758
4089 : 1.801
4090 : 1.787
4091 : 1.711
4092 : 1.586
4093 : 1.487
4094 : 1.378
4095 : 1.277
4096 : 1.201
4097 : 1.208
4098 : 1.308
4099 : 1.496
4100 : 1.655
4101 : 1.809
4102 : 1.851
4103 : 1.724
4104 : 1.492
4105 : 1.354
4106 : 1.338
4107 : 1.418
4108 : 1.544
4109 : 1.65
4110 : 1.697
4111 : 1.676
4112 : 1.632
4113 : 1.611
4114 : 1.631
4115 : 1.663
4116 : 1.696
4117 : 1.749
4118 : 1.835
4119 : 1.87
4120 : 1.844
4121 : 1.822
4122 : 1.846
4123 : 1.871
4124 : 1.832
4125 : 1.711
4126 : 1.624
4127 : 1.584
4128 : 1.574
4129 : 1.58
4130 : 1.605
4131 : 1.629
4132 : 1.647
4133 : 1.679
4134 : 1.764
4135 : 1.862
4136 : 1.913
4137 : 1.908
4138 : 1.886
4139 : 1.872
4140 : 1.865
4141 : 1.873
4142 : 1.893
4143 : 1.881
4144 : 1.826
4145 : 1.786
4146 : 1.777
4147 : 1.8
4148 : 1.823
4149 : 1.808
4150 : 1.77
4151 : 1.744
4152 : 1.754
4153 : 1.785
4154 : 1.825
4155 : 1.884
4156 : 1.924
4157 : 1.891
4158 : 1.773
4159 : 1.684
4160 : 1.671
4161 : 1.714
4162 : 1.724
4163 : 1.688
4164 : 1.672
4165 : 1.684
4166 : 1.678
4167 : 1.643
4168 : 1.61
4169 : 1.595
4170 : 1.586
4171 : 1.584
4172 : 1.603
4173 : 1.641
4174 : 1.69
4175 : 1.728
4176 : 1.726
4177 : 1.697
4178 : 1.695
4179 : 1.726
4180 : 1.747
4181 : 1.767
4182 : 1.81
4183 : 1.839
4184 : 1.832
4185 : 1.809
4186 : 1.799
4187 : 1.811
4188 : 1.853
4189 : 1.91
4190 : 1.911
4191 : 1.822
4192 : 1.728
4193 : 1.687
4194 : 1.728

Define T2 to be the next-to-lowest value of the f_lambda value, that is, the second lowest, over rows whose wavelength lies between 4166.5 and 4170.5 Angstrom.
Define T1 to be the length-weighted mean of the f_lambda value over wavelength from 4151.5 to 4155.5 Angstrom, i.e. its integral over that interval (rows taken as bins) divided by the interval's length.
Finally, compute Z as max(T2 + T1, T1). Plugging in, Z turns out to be 3.41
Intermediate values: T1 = 1.81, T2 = 1.595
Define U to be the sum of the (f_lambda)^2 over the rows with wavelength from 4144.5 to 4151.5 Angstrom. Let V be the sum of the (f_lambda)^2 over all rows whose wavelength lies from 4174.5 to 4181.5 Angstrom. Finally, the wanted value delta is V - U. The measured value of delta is -1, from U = 22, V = 20.9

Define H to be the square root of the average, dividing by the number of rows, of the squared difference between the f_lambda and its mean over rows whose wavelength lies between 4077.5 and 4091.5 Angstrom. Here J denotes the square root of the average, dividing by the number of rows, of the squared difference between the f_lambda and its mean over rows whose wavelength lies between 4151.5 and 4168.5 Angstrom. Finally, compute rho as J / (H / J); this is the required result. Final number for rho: 0.10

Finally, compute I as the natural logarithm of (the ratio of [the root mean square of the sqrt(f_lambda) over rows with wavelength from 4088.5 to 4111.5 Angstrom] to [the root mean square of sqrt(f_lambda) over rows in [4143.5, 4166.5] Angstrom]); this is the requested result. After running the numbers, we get -0.07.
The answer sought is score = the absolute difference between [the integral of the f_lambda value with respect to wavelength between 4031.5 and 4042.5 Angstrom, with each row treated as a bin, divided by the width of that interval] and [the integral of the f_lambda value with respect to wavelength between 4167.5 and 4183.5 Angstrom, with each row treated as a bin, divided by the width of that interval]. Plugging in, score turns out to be 0.181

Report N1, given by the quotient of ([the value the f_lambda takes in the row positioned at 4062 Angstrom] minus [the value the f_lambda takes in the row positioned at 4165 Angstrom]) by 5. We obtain 0.015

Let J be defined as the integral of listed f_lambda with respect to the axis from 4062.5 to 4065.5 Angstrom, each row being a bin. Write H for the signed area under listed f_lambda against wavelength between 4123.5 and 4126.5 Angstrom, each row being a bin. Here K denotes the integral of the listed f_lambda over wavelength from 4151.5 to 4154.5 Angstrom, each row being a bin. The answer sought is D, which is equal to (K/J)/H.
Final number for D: 0.21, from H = 5.2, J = 5.05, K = 5.36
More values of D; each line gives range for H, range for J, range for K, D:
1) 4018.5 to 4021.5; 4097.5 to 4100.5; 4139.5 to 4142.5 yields 0.23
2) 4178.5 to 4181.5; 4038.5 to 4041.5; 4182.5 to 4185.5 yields 0.18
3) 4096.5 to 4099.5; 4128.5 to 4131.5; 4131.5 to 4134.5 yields 0.26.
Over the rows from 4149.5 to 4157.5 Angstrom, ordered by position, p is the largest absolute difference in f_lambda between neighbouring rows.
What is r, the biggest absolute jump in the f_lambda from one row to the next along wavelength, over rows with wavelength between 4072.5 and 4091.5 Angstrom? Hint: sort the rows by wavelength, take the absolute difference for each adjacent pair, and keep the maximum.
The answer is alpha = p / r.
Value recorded 0.5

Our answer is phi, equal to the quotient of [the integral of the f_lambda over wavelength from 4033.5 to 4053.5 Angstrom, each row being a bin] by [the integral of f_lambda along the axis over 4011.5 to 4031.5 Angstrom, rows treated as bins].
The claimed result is 0.99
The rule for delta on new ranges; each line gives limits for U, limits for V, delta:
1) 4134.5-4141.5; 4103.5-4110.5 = -9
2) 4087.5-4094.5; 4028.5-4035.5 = 5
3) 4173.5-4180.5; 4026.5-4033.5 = 3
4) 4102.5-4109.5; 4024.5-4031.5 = 6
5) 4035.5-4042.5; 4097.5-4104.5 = -6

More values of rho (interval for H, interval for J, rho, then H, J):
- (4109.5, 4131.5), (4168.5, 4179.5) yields 0.03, 0.103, 0.057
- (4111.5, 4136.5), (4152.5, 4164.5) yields 0.07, 0.110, 0.088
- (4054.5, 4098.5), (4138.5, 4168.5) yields 0.04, 0.169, 0.085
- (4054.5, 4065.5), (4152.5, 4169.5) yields 0.10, 0.096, 0.096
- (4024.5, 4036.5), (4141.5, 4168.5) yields 0.08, 0.090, 0.083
